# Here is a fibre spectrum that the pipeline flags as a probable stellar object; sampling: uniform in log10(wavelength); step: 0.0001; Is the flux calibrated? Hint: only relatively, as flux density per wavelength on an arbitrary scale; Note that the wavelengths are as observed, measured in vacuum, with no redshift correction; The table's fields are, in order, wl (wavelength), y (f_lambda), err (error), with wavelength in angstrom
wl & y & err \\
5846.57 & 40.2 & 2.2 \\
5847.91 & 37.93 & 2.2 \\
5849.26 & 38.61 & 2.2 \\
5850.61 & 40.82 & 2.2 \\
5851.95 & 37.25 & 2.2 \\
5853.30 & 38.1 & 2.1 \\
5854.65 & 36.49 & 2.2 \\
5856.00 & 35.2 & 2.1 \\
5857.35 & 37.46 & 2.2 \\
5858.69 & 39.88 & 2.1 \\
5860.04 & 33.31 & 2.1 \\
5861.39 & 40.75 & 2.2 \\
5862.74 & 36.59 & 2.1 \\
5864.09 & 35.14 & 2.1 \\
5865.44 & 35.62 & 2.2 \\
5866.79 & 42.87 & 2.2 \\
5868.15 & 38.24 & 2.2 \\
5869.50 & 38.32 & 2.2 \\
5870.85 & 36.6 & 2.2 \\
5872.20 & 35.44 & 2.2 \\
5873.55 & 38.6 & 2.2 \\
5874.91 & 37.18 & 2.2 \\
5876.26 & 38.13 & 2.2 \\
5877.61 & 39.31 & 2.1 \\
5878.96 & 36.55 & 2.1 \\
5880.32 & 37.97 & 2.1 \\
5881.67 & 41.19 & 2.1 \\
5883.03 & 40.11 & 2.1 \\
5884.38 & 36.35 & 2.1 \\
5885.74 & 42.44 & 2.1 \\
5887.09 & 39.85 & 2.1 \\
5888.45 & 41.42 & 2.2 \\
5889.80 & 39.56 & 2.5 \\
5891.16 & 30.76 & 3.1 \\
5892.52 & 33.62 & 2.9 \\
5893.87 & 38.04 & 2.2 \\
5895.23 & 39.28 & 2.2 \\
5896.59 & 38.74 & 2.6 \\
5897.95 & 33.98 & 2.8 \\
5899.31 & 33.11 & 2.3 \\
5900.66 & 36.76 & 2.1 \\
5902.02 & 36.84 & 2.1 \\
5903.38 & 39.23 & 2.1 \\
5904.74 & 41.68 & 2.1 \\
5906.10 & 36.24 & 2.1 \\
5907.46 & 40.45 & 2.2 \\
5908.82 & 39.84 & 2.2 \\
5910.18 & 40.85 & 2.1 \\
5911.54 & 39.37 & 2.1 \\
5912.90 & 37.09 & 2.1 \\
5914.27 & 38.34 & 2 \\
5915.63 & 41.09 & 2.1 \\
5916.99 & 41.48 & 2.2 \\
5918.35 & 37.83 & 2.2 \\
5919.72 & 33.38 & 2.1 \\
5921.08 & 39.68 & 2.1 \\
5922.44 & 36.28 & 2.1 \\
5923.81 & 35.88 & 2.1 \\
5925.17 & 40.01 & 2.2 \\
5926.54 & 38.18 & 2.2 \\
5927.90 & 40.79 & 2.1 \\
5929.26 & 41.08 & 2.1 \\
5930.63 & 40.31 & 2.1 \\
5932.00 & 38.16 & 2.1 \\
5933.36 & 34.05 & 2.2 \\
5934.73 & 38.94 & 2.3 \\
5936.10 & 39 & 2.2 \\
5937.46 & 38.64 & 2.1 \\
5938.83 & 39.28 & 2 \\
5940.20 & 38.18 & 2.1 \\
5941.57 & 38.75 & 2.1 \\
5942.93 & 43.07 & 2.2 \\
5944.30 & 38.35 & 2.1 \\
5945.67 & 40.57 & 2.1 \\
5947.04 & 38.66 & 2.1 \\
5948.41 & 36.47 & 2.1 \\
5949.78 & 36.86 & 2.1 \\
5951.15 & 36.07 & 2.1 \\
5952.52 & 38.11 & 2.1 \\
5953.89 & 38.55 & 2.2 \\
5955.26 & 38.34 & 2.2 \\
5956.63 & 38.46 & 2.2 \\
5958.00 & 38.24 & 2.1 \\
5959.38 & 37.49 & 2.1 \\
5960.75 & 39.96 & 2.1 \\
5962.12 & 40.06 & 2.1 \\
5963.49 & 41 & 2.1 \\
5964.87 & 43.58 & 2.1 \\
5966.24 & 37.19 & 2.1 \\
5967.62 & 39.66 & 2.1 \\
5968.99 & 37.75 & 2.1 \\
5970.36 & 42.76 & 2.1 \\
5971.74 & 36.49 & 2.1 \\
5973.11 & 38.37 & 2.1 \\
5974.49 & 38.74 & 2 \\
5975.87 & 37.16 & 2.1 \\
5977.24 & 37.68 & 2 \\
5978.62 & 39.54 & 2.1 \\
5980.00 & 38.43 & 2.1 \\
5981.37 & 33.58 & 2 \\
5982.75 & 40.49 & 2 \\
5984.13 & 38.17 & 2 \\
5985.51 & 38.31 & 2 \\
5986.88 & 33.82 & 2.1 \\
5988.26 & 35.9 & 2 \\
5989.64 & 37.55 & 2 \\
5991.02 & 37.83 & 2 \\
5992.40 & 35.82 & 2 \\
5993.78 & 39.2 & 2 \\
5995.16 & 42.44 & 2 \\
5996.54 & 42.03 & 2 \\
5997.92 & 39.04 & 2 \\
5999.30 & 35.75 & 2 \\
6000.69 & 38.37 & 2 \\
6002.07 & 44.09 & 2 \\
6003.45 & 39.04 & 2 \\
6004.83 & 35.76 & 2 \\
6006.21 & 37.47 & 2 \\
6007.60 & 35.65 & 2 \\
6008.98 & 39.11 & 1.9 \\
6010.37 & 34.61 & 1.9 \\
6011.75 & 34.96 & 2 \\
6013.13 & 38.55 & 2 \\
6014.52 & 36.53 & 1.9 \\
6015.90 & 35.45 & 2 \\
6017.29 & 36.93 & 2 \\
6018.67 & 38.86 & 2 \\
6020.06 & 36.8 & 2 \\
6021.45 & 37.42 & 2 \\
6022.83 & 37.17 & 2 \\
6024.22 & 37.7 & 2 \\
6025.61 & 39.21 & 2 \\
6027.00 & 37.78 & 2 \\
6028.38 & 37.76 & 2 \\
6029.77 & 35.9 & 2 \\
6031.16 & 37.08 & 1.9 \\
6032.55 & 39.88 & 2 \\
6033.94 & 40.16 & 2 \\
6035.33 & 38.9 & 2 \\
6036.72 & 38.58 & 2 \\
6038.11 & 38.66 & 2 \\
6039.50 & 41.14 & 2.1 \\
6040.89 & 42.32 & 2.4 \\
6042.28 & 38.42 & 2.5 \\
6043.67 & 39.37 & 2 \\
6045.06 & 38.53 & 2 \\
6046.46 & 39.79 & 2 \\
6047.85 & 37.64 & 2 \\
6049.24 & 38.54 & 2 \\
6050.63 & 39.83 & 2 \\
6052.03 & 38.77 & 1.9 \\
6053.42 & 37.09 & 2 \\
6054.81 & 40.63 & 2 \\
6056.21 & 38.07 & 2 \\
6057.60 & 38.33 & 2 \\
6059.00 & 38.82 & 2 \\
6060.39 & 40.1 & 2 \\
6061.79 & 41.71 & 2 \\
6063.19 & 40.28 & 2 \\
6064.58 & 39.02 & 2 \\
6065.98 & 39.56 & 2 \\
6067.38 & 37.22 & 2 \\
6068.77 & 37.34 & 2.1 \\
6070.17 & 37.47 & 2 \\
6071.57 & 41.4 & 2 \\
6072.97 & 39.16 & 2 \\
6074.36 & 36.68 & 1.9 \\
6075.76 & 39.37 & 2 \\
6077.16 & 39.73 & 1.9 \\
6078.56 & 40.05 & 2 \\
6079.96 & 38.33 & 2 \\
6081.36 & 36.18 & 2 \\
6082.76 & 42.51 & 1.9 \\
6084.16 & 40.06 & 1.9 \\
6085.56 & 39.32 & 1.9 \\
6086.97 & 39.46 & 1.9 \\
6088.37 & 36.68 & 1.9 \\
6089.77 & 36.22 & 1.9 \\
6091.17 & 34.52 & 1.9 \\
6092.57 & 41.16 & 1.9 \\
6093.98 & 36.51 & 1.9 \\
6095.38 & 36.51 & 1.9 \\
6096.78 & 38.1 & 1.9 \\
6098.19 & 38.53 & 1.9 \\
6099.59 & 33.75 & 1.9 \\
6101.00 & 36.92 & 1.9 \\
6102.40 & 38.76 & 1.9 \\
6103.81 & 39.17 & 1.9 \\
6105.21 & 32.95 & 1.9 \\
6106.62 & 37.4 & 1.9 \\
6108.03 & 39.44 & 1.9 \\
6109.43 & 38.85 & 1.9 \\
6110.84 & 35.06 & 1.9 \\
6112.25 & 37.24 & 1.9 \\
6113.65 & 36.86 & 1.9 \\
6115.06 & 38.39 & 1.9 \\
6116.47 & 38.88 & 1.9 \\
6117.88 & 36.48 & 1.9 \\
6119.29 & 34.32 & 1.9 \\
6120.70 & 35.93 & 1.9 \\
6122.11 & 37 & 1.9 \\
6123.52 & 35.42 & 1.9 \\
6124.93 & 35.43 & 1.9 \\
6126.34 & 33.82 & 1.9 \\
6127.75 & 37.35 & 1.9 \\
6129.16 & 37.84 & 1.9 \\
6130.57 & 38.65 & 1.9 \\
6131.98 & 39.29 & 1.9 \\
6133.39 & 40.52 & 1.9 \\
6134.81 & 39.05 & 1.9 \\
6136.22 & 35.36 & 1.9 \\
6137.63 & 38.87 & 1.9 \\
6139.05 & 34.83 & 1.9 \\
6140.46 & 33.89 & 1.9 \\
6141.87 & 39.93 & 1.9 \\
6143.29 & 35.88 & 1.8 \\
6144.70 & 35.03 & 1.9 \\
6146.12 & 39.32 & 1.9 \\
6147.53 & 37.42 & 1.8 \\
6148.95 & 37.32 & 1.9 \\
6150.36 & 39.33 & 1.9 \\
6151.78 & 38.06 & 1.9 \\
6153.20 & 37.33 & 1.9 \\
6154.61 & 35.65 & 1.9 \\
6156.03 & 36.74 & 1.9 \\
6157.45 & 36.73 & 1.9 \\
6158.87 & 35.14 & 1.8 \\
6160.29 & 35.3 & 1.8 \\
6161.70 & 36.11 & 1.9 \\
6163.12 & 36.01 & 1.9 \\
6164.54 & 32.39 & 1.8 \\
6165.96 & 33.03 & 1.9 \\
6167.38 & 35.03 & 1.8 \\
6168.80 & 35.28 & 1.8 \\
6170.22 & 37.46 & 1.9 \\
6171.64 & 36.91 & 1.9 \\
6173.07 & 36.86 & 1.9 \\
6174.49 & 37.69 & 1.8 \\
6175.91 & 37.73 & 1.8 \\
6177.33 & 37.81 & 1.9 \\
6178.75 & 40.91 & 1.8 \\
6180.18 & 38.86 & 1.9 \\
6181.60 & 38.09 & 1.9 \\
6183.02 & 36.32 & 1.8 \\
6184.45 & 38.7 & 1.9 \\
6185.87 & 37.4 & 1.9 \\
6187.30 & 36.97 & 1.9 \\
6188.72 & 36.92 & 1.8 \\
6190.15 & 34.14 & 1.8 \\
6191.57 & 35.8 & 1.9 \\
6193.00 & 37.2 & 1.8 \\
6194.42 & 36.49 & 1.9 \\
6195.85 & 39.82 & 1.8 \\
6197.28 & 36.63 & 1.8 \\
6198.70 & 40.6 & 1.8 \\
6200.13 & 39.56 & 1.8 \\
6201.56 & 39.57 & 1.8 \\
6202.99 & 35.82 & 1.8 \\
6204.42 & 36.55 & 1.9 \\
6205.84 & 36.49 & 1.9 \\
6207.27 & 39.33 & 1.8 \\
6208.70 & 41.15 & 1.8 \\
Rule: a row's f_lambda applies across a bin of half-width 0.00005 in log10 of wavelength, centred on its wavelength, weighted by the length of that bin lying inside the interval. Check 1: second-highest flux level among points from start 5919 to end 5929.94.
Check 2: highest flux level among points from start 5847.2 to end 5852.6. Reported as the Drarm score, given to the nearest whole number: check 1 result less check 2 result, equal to 0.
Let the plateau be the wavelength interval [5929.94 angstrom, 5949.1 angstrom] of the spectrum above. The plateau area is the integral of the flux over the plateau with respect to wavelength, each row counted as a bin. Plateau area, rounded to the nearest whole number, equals 742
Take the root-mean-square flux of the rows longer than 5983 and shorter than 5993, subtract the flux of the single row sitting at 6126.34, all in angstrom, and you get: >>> 3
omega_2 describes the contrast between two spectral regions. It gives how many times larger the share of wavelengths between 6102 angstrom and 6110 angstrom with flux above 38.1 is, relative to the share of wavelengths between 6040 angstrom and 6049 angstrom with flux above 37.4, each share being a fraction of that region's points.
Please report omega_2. 0.67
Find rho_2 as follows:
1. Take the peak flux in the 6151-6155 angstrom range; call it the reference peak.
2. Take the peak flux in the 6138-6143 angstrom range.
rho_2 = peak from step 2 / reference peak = 1.05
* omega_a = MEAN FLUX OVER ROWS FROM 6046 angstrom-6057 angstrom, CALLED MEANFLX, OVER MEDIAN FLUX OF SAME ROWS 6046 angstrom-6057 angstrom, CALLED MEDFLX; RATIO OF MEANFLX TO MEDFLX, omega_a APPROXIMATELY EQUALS 1.004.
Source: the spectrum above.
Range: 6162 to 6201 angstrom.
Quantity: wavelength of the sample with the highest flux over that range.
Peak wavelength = 6178.75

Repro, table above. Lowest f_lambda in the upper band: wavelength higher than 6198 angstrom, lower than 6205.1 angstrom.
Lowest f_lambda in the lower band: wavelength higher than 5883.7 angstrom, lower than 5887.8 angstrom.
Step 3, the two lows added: 72.2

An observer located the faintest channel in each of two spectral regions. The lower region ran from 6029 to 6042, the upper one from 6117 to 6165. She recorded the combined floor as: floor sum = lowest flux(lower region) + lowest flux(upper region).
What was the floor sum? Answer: 68.3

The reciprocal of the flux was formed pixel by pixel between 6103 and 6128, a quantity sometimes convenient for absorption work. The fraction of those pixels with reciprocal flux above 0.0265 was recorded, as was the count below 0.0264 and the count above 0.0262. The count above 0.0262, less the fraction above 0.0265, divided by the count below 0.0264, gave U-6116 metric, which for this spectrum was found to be 2.46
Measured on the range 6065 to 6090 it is 0.60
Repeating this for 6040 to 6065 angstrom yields 0.18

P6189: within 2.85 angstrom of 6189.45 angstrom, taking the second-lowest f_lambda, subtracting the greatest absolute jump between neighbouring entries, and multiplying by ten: 330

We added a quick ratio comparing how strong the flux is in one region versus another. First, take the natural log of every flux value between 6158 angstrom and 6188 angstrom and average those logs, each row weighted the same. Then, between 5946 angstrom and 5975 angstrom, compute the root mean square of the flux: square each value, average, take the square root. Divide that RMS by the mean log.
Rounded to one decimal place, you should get 10.8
